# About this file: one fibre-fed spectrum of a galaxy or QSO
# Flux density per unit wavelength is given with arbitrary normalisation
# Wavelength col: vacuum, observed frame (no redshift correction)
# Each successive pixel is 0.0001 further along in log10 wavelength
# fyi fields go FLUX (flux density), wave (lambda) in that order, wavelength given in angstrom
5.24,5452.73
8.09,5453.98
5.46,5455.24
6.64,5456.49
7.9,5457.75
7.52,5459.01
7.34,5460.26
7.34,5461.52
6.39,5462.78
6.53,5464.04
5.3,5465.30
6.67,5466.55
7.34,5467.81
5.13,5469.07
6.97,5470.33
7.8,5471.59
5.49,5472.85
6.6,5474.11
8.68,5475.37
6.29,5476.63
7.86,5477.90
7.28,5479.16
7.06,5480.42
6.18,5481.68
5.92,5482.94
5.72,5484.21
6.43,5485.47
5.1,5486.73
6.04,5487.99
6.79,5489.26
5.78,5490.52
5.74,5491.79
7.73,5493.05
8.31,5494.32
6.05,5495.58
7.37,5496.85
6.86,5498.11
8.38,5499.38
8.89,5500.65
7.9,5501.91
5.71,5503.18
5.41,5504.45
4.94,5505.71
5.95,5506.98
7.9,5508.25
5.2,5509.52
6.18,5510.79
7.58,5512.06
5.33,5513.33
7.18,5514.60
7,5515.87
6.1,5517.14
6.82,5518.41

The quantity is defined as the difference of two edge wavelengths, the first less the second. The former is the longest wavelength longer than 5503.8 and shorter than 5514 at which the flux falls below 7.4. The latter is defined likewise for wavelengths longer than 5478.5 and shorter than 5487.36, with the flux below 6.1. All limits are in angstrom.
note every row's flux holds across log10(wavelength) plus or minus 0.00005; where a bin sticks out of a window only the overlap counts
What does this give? 26.6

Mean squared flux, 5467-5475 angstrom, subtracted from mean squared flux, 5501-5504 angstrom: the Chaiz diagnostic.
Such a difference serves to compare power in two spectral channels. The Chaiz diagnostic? 4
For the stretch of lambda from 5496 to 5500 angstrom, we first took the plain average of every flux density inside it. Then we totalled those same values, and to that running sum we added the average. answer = 30.1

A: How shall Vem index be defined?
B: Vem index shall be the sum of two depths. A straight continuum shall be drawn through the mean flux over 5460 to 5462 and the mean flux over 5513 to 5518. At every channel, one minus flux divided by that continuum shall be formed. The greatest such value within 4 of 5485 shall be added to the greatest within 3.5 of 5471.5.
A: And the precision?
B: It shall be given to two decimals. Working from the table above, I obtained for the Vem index 0.55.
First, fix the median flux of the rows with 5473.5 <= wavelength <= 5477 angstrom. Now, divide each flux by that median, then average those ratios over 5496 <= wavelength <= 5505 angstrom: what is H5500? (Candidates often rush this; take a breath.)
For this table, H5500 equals 1.09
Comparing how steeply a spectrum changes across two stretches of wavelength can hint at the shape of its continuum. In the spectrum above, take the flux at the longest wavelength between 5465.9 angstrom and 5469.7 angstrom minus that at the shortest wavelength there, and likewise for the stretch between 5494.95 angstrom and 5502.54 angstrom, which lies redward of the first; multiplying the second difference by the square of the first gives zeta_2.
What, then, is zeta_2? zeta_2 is 4.4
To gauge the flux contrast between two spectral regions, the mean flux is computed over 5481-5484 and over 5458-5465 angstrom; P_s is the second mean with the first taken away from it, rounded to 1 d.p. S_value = 1.0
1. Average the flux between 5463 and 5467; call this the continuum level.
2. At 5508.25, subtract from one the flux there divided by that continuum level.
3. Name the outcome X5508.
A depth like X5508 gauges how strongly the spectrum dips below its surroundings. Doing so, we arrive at -0.28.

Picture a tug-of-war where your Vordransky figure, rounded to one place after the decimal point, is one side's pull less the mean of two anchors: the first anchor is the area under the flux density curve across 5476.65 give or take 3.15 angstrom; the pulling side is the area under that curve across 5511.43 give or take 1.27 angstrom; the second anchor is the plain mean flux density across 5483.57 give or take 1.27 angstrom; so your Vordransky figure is -8.6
